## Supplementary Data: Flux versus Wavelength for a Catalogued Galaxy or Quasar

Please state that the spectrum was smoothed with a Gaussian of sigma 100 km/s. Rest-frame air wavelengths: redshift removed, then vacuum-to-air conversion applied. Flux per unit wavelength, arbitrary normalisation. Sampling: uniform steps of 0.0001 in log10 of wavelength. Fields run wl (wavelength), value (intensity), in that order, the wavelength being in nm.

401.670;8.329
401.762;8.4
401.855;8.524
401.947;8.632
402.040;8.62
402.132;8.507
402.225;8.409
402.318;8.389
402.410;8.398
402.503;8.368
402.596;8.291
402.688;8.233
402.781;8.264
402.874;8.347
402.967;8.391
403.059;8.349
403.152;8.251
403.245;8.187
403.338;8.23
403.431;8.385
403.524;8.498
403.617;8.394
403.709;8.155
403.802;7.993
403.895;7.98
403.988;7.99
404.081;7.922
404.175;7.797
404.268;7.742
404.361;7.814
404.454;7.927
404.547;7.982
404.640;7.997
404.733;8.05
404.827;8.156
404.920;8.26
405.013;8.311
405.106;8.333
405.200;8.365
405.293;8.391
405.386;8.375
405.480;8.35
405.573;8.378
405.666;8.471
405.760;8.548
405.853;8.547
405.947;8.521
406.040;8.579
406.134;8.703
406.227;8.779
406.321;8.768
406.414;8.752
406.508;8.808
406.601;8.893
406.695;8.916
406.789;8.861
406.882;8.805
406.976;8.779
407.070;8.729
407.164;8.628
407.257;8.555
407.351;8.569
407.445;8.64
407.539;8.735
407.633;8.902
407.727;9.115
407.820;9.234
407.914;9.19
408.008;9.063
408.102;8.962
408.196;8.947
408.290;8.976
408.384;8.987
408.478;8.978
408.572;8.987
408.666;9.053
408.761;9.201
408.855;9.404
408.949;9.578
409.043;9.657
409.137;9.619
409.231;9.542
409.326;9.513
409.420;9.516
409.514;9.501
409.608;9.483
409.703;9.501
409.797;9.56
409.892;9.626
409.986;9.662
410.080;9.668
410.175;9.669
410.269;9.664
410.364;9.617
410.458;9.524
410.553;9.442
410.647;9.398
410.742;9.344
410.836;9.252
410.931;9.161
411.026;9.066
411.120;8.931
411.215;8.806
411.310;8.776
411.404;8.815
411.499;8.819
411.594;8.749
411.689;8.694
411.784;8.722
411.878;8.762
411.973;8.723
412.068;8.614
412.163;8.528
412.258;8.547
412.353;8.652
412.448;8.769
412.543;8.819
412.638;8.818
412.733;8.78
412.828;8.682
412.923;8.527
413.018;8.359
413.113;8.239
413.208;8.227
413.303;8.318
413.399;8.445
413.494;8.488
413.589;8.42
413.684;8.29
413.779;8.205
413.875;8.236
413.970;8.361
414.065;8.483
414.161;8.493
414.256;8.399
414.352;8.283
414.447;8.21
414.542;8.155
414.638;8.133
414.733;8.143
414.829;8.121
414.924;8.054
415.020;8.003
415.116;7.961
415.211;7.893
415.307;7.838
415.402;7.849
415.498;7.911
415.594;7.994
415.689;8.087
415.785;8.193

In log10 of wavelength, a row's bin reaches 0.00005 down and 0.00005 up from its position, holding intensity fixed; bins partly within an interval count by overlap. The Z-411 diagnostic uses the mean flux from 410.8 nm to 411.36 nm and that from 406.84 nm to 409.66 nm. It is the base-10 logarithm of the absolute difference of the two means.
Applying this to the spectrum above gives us -1.0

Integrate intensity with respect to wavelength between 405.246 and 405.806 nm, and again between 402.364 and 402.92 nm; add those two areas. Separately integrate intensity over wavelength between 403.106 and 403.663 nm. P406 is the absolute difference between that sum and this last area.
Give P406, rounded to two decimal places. 4.70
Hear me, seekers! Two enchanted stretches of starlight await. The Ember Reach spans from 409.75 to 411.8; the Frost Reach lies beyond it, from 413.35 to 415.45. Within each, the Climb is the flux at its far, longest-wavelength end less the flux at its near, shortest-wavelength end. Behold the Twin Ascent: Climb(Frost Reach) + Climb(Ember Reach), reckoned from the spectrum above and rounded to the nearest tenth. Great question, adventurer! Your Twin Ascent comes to -1.4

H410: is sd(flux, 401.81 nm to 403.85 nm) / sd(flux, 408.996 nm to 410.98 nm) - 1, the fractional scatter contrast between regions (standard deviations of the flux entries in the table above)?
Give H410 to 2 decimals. 0.08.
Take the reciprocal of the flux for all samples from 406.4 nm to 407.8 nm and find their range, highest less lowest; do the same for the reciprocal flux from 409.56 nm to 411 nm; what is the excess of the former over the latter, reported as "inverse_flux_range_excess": 0.001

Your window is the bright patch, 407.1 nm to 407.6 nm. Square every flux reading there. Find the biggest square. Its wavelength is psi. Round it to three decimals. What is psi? 407.539 nm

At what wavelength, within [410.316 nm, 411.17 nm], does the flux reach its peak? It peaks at 410.364 nm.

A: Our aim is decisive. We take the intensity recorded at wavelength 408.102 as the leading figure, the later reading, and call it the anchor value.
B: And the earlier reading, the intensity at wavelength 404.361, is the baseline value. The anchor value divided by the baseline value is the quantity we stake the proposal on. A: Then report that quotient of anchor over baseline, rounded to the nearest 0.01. 1.15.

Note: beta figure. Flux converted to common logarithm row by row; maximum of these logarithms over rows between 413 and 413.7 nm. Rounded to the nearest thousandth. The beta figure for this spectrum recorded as 0.929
